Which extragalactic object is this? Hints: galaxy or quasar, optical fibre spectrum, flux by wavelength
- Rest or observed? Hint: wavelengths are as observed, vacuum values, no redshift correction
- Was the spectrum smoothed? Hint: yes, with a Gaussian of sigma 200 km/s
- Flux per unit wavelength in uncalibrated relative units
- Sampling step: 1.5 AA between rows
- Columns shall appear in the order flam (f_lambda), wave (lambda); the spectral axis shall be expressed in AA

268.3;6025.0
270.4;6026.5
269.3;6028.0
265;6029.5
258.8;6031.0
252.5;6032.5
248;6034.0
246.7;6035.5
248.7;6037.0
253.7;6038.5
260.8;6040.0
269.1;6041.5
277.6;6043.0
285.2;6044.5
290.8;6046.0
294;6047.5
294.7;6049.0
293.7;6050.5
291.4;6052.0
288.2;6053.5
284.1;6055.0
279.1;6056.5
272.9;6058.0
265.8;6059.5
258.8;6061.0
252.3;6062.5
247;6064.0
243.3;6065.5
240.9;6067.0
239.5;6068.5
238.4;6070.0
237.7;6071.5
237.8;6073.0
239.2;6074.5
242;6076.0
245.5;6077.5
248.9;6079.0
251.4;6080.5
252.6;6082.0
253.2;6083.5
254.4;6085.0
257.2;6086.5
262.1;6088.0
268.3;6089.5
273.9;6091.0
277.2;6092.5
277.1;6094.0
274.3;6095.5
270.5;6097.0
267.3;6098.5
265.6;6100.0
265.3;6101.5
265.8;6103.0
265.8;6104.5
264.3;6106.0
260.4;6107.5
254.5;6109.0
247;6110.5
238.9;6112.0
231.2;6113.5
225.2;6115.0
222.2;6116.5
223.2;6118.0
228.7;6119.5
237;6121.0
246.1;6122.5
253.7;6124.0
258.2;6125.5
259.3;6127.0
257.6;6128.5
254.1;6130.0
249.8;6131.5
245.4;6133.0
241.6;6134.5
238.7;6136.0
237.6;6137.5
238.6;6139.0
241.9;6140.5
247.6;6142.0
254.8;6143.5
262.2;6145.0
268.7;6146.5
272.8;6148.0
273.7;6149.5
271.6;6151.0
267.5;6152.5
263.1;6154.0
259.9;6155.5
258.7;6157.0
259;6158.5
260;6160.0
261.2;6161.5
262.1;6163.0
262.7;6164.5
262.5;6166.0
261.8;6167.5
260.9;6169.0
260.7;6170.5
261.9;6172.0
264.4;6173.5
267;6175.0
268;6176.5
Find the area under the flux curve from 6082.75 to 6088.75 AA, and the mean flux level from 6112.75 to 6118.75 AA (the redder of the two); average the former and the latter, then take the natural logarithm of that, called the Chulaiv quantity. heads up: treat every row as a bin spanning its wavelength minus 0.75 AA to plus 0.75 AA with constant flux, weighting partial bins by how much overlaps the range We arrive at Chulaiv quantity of 6.78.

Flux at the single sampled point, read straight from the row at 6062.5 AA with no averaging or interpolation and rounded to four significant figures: 252.3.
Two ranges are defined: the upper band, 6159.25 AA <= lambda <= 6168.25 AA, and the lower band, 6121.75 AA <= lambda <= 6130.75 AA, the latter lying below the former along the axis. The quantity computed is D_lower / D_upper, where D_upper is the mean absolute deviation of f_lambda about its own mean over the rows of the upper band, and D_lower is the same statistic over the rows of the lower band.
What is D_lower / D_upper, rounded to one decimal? 4.7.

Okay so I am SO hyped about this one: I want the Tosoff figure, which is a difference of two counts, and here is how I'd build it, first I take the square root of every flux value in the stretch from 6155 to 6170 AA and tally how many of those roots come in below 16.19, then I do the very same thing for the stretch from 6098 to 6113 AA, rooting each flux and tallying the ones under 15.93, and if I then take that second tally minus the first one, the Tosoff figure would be -6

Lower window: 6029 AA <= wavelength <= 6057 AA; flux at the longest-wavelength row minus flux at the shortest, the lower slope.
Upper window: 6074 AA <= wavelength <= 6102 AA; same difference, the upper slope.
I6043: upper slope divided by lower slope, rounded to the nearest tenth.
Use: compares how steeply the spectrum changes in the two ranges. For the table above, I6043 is 1.9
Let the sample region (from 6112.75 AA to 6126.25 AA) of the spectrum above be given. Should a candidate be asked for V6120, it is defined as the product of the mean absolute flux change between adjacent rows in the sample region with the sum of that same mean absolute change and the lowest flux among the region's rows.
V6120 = 1282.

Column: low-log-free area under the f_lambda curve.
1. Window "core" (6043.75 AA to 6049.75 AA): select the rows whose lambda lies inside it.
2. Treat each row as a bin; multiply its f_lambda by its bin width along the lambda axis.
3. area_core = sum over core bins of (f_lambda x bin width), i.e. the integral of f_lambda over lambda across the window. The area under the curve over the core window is 1747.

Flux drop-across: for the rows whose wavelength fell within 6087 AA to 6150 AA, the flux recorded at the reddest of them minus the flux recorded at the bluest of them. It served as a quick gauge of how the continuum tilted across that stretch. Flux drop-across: 12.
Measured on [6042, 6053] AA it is 14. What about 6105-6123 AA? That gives -18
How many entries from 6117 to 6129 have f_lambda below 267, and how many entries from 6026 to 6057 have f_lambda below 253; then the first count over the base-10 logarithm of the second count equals 13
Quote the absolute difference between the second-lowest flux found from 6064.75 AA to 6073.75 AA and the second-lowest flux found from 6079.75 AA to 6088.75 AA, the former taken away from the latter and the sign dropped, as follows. 14.8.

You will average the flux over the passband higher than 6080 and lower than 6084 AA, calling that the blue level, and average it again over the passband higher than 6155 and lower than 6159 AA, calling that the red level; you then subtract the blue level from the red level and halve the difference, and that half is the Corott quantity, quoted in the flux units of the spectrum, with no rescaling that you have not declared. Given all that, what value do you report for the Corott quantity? 3.4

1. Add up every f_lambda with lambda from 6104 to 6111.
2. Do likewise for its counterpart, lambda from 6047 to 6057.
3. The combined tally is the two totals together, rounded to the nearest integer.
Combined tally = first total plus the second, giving 3317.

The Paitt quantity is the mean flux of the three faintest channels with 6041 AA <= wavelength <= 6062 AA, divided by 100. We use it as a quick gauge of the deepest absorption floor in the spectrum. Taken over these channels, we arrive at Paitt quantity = 2.65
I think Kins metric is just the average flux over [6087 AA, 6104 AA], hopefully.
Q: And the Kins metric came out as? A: 270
